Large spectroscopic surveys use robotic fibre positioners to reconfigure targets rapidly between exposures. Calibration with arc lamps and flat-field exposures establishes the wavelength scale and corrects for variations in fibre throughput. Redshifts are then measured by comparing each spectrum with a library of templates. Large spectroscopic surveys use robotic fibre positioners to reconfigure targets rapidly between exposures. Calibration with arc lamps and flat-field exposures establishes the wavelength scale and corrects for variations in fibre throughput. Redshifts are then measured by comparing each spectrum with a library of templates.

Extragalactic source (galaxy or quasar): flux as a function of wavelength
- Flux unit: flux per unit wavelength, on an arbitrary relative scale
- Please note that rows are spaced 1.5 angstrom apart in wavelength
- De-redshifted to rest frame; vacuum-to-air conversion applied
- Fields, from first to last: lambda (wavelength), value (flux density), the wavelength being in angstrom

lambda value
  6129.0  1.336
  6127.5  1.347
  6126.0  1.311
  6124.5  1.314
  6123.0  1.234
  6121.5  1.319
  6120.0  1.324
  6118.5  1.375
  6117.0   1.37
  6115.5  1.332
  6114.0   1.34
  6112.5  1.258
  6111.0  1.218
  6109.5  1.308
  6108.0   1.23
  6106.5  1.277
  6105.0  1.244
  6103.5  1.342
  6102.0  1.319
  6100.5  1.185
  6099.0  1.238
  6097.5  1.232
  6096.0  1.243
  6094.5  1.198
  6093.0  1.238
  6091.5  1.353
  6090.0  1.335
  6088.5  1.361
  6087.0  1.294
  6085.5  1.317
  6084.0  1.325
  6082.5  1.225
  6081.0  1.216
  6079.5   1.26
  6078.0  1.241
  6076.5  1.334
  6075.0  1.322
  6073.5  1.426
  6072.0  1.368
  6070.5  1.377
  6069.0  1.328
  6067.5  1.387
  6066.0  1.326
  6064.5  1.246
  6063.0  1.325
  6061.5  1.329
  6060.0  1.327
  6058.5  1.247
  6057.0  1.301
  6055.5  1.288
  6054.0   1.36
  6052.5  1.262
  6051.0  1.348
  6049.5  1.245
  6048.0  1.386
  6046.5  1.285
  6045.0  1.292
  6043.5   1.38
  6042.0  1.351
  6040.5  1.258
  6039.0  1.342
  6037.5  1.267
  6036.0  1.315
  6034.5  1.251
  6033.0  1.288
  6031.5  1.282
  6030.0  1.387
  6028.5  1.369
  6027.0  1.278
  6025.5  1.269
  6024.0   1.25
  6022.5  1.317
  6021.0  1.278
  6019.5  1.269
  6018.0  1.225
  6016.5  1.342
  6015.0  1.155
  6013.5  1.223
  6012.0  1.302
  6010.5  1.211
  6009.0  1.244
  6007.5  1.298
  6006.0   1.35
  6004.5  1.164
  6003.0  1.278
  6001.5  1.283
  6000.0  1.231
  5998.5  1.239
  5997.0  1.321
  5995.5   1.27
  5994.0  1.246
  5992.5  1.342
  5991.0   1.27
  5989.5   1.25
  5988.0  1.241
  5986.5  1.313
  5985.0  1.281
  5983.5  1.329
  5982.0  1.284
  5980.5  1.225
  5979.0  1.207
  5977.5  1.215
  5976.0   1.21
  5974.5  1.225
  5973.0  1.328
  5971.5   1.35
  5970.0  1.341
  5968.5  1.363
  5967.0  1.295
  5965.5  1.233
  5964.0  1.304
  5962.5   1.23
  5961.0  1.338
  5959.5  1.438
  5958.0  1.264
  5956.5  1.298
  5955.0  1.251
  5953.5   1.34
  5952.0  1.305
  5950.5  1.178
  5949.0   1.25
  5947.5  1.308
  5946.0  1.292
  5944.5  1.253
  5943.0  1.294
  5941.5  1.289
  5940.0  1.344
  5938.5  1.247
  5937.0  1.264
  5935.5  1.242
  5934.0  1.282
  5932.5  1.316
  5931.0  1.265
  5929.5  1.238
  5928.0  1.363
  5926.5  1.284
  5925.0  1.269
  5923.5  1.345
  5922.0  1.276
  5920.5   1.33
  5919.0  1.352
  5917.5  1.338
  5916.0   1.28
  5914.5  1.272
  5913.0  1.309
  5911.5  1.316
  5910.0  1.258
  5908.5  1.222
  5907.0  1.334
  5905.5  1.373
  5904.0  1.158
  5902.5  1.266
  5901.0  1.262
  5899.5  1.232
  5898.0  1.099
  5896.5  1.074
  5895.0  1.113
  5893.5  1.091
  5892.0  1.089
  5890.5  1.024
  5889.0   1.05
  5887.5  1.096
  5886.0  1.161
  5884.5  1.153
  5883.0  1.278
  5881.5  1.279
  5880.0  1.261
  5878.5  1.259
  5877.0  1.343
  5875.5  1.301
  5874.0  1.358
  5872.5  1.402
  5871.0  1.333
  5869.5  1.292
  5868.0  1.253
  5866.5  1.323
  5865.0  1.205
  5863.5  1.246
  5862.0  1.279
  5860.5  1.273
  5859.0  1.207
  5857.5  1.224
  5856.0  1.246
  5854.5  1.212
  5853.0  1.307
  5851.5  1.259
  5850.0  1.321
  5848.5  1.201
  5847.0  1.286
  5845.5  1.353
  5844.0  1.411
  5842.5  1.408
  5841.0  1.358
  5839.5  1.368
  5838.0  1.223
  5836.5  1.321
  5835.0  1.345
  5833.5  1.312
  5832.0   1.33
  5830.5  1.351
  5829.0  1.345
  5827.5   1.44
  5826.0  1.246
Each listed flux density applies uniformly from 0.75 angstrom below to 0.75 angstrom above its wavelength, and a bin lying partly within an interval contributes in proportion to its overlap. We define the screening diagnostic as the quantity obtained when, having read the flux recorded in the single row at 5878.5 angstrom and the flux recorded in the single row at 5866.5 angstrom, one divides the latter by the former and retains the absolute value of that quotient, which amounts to 1.05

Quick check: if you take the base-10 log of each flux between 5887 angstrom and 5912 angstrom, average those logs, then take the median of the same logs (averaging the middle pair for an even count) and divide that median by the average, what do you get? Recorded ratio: 0.91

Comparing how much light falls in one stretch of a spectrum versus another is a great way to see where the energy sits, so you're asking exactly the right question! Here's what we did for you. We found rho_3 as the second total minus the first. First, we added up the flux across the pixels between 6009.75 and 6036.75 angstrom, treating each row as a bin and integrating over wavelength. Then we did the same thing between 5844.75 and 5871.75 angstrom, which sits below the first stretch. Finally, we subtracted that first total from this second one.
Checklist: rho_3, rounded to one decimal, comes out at -0.3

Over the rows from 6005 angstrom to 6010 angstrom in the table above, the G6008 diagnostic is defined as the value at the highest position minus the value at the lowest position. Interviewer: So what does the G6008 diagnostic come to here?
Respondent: -0.11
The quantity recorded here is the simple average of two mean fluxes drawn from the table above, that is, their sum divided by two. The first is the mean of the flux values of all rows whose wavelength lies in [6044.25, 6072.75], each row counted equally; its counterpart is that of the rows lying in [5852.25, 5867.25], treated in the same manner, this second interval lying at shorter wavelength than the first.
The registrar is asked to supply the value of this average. 1.28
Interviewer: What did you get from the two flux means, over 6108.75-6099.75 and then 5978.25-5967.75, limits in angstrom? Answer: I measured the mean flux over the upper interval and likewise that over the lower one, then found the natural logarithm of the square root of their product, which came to 0.245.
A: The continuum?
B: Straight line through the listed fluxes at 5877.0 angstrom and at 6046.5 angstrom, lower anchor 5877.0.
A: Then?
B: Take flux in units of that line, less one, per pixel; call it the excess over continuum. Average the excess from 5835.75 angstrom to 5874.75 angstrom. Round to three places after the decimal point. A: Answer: -0.041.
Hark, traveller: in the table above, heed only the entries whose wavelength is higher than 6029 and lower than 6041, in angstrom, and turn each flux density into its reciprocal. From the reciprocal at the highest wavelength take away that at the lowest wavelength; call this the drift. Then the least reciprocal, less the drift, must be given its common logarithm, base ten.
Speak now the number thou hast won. -0.189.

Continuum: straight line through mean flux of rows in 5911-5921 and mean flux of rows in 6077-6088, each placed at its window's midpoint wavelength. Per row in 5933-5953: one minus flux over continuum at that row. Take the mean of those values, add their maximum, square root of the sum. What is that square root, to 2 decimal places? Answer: 0.35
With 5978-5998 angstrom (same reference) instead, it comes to 0.29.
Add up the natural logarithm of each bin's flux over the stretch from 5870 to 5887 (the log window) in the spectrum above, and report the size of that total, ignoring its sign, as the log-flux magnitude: 2.73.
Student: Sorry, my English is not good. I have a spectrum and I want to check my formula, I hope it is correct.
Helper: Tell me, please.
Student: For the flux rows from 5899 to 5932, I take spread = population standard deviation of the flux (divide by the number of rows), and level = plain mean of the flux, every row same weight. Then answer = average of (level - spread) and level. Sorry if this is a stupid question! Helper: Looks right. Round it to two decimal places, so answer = 1.26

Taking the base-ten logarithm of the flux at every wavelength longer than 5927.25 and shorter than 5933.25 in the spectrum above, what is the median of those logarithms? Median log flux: 0.111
